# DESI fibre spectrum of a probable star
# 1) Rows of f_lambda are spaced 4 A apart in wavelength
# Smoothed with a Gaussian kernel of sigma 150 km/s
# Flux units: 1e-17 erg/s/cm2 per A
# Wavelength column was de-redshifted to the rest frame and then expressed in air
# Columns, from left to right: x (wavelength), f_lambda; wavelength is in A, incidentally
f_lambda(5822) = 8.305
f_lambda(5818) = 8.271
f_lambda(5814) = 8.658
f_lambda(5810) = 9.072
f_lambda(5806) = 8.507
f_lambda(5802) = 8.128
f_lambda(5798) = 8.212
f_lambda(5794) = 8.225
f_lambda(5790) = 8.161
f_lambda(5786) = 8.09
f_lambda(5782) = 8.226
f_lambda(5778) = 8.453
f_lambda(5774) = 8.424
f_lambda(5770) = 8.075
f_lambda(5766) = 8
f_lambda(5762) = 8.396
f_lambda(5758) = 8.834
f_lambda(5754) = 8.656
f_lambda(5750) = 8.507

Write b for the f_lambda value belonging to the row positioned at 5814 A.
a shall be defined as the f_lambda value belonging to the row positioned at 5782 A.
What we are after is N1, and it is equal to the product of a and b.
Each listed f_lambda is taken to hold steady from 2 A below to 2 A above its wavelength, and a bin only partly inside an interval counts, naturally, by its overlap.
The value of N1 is 71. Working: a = 8.226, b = 8.658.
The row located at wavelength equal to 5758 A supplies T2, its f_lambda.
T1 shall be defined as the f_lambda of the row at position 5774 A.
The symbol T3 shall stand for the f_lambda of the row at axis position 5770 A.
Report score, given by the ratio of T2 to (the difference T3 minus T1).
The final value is -25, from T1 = 8.424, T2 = 8.834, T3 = 8.075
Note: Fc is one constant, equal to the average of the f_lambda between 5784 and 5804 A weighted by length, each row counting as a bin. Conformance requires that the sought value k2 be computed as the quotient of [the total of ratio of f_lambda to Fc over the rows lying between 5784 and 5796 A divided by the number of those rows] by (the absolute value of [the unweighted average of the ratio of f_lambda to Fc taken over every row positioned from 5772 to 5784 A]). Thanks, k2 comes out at 0.98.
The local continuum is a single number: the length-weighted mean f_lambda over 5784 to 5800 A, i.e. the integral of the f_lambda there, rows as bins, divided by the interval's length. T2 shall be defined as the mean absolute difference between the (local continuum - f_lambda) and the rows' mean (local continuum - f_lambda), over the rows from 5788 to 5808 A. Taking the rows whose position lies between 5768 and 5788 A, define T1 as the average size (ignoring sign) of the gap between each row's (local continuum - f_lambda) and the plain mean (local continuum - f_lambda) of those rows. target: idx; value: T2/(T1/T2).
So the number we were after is 0.07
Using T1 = 0.15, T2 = 0.10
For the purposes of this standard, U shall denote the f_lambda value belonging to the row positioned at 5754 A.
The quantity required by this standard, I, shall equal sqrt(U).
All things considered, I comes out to 2.942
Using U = 8.656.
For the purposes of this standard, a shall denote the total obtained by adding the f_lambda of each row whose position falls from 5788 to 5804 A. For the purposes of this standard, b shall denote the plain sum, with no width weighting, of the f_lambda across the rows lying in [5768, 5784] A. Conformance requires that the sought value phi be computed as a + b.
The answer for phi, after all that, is 65.9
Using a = 32.7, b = 33.2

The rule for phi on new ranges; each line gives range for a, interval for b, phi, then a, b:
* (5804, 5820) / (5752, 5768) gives 68.4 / 34.5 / 33.9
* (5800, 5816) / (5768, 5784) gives 67.5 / 34.4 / 33.2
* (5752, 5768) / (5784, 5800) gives 66.6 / 33.9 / 32.7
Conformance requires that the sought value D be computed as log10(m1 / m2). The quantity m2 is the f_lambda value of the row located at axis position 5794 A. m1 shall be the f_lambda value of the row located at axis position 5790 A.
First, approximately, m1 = 8.161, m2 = 8.225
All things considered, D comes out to -0.003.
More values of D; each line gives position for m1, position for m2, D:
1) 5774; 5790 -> 0.014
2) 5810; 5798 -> 0.043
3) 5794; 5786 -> 0.007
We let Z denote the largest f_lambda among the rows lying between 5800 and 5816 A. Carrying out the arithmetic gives 9.072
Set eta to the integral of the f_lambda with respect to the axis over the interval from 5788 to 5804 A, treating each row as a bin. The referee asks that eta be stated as 131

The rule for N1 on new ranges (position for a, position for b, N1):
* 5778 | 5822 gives 70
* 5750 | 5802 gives 69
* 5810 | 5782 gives 75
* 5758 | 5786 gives 71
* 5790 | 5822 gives 68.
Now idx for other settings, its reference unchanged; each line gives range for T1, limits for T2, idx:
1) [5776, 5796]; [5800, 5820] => 0.82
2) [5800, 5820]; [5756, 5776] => 0.23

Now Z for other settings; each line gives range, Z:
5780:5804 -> 8.226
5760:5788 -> 8.453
